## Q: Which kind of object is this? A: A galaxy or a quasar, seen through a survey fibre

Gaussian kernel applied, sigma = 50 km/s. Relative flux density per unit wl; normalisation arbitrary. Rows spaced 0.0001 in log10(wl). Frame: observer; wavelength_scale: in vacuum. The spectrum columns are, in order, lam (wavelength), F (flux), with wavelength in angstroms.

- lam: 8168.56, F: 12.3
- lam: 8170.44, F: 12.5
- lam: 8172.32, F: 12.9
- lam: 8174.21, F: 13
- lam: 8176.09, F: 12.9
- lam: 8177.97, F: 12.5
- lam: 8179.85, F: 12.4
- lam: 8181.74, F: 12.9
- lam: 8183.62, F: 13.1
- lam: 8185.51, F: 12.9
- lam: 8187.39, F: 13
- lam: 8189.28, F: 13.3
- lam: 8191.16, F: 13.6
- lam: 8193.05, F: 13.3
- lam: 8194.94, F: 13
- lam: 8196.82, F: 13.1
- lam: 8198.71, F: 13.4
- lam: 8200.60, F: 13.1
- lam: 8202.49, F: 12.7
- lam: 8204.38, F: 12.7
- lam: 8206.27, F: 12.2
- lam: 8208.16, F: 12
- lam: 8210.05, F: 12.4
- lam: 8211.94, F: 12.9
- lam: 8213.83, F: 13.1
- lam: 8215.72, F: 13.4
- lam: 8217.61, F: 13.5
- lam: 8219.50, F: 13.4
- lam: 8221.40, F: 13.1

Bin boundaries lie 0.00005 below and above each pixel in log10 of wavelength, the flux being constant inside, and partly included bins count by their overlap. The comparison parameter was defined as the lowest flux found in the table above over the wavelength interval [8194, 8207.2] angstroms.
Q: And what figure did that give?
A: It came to 12.2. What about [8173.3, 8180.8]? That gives 12.4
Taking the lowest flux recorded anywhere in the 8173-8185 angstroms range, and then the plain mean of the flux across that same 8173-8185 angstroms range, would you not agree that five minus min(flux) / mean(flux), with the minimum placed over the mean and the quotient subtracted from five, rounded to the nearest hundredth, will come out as 4.03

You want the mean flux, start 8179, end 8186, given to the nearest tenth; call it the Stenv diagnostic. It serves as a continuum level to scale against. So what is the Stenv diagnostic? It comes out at 12.8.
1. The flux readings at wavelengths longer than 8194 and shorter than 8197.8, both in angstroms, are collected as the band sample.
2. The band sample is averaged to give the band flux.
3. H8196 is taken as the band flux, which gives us 13.1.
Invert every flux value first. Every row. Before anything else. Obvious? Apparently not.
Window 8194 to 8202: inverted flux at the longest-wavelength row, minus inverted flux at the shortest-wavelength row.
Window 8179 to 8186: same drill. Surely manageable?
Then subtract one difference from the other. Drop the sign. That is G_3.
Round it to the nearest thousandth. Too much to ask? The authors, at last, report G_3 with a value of 0.003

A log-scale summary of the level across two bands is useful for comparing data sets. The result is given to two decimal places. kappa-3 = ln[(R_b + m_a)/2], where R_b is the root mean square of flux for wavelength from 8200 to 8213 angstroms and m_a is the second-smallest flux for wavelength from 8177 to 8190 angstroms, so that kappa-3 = 2.53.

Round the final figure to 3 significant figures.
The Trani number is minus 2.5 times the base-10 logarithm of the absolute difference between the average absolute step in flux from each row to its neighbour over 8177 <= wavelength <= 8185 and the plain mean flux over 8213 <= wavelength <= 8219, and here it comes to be -2.79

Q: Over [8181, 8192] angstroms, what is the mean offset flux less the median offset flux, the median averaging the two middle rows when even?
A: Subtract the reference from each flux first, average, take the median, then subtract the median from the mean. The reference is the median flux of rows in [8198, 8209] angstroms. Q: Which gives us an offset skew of 0.08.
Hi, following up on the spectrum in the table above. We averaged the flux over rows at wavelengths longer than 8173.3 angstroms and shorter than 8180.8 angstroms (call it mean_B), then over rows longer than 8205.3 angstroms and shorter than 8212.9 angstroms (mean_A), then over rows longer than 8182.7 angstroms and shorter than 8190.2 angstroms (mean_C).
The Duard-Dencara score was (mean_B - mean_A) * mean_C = 4.2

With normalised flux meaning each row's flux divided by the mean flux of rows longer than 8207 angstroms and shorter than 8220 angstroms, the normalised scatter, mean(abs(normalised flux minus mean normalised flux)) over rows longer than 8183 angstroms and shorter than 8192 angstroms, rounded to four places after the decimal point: 0.0167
